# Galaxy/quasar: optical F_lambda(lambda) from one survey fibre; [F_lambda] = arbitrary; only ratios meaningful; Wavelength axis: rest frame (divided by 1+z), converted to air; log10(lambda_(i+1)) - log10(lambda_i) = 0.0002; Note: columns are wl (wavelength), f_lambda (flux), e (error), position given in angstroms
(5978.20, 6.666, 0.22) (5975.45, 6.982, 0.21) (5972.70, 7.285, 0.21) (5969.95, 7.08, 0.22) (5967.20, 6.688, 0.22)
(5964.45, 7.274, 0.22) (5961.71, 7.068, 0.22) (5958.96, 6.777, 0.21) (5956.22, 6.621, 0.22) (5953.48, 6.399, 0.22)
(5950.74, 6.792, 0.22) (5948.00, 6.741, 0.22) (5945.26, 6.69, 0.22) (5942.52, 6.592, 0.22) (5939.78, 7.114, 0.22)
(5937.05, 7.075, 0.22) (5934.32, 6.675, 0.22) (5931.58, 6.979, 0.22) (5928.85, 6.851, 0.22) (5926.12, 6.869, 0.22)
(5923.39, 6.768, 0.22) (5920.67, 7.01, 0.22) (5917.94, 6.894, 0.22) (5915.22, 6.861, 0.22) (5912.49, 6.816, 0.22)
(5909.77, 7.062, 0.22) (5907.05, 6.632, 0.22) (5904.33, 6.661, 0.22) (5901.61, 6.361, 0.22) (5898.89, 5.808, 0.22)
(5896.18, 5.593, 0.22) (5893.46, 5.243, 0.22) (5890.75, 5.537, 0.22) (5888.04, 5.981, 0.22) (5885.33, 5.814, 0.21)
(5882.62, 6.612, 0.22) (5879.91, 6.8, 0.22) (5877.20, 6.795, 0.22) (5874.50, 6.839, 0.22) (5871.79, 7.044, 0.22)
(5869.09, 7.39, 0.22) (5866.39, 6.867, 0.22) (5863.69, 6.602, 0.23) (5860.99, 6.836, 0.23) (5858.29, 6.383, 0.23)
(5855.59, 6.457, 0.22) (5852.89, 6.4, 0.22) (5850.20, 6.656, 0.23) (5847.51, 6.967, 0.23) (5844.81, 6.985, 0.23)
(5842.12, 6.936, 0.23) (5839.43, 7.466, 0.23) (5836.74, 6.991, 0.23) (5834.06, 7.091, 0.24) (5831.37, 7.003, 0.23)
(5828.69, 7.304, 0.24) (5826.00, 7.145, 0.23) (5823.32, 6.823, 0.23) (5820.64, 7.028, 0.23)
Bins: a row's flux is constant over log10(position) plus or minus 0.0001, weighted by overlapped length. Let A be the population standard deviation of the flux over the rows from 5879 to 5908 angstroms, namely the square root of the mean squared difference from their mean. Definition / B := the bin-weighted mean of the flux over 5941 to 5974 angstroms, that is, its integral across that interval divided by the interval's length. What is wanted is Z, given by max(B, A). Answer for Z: 6.83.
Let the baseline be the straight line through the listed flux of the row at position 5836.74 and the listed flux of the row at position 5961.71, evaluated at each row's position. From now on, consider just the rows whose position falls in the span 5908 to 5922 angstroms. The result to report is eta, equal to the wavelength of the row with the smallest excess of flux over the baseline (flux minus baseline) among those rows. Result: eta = 5912.49 angstroms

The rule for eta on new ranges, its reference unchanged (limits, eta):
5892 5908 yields 5893.46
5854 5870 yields 5858.29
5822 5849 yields 5823.32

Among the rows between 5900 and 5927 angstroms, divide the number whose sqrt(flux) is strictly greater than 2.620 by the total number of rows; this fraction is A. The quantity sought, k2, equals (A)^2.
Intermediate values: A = 0.40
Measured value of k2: 0.16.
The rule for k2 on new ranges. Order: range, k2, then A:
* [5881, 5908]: 0.00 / 0.00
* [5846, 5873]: 0.16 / 0.40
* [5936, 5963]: 0.09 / 0.30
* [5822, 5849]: 0.81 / 0.90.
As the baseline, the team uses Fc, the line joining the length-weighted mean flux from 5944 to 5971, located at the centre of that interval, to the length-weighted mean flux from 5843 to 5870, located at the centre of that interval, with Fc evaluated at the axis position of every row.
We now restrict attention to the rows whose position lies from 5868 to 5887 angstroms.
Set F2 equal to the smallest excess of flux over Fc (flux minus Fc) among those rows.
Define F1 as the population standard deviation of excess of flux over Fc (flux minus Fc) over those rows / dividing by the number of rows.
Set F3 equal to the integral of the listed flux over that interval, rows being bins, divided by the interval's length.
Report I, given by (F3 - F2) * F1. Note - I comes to 3.5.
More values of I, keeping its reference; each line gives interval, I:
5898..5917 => 2.9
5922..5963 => 1.4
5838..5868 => 2.2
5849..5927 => 4.1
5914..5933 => 0.5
